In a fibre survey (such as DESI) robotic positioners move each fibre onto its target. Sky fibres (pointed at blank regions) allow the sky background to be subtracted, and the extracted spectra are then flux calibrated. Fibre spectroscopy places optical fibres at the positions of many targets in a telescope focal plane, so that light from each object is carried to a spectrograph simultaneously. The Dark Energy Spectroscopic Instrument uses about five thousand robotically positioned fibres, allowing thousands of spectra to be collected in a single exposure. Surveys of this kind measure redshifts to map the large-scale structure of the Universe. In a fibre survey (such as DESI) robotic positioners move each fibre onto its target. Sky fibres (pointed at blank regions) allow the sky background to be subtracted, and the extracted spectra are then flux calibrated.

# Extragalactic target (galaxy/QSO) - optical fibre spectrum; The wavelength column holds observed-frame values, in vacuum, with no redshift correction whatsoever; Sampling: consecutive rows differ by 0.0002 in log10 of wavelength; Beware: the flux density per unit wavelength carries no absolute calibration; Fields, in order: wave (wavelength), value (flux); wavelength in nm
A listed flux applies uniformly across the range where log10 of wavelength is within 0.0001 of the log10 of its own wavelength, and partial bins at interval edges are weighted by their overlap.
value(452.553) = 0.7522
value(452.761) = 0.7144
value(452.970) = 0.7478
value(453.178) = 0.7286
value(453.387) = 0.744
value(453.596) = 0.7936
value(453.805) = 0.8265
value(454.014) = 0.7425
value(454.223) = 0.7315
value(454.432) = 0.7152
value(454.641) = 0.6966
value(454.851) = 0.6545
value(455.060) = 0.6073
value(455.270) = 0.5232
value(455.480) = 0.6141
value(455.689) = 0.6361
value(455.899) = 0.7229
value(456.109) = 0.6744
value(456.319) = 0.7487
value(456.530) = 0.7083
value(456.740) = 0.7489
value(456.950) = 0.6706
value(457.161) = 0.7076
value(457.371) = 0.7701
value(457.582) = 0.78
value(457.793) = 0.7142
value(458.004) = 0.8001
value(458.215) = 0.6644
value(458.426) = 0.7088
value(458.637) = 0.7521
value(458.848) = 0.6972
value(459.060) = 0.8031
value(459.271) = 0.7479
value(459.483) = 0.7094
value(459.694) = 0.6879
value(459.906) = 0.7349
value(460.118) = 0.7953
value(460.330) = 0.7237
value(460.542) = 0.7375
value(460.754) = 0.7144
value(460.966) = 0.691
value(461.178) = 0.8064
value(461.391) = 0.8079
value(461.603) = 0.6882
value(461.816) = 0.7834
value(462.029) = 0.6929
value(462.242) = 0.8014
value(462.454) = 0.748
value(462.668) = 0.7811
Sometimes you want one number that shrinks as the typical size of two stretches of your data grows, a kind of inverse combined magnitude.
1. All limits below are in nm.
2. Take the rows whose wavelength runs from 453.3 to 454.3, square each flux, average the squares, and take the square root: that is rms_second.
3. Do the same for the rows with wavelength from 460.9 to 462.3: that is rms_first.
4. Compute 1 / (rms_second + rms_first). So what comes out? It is 0.656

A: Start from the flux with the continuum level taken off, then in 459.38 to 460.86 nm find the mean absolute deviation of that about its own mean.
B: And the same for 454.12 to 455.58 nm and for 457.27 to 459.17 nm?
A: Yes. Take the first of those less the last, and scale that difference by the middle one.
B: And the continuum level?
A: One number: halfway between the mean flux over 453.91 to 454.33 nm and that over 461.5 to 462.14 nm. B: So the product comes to -0.0011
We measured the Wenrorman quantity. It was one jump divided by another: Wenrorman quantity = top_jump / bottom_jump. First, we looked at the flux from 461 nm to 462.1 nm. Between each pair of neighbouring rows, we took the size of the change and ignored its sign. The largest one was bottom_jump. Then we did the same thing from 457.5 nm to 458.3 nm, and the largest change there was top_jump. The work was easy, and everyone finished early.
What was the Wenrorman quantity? 1.1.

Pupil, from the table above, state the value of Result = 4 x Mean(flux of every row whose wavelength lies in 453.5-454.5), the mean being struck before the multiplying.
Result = 3.05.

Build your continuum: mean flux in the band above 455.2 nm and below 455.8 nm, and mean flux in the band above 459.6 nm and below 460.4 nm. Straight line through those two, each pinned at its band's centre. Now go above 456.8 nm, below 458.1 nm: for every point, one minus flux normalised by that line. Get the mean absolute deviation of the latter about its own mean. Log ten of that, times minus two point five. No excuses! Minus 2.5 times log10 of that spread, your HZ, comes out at 3.13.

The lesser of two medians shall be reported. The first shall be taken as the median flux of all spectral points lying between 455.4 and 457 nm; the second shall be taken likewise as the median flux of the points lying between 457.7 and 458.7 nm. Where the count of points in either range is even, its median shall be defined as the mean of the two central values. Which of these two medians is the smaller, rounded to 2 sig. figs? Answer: 0.69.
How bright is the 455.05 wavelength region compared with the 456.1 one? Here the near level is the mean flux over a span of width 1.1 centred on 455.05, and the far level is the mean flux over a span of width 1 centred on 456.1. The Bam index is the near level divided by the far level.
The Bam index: 0.89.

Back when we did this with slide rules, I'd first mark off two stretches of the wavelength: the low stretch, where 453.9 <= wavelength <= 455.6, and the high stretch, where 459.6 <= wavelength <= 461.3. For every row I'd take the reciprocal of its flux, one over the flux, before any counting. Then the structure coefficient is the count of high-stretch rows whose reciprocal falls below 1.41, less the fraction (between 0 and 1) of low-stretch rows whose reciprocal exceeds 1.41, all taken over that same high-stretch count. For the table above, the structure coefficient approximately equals 0.896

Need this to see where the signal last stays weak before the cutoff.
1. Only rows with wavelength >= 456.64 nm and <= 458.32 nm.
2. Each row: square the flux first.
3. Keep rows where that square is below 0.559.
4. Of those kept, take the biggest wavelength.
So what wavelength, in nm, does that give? 458.215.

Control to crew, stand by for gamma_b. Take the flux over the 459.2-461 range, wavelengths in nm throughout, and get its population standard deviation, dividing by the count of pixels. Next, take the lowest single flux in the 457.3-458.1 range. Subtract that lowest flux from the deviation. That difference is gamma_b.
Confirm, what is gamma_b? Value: -0.68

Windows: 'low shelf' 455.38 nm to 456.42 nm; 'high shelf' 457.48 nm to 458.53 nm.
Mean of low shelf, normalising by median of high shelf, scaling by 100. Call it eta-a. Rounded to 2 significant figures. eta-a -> 95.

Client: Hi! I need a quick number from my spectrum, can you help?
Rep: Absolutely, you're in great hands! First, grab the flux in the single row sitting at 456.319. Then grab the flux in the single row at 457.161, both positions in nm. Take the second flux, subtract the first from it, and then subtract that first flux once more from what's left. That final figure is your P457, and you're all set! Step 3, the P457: -0.790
